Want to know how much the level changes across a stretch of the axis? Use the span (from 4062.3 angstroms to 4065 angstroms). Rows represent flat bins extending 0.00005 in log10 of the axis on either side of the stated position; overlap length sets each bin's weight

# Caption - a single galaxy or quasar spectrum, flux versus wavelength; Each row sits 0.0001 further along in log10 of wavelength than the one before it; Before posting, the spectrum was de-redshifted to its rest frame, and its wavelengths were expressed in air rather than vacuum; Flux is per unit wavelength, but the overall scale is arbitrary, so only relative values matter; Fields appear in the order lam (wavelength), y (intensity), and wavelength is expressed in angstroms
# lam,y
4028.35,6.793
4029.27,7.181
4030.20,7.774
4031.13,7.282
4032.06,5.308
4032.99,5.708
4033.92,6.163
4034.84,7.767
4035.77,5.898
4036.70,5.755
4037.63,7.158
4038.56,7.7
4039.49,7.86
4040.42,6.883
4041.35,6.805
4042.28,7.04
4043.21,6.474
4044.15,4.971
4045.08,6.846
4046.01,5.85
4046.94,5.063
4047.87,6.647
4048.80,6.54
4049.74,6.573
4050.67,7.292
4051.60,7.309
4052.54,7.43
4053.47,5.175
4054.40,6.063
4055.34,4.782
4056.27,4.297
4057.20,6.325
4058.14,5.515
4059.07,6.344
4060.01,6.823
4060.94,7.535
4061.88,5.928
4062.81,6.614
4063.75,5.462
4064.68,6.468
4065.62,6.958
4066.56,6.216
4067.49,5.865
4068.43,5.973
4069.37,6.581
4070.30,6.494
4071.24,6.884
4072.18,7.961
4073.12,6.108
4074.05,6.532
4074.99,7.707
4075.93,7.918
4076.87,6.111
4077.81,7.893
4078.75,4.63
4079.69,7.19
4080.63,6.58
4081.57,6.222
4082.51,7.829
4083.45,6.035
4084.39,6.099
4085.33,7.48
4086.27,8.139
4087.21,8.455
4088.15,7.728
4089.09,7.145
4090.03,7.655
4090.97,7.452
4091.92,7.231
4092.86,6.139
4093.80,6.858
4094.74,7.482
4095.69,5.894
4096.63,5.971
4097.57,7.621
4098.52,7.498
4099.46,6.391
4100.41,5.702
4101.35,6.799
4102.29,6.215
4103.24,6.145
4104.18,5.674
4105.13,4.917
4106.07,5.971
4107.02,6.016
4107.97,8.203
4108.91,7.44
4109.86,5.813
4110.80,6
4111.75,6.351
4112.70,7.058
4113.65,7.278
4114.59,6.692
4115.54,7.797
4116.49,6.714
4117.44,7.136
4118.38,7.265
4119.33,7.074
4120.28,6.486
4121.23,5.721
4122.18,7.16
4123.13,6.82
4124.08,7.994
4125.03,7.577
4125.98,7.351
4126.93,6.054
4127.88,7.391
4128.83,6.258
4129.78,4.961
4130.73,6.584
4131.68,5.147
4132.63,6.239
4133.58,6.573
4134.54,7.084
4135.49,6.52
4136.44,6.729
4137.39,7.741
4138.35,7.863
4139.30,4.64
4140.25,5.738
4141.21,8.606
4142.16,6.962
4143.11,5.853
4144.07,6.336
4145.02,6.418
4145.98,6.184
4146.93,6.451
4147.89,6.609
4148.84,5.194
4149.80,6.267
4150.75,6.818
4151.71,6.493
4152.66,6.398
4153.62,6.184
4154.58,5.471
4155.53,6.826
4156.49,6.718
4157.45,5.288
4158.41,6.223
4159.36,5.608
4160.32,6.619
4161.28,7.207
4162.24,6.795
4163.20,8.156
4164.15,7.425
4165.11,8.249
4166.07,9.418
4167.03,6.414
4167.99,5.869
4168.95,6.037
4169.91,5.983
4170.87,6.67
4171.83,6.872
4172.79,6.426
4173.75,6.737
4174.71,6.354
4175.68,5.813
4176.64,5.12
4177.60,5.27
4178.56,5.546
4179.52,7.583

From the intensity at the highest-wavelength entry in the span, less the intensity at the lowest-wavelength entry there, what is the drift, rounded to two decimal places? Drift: -0.15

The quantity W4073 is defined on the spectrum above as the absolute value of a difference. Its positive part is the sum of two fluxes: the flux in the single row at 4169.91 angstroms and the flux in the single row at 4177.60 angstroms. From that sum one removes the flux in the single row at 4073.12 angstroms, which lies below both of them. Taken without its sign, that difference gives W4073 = 5.1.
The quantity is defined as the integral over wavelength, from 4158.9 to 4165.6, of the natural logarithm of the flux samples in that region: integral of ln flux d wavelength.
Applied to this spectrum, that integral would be 13.1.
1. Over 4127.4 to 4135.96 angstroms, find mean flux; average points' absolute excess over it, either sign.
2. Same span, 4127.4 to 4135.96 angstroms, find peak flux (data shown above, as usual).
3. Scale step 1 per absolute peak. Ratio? 0.079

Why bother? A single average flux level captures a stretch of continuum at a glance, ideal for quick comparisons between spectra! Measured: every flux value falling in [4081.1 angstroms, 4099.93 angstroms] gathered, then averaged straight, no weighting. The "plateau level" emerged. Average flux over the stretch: 7.07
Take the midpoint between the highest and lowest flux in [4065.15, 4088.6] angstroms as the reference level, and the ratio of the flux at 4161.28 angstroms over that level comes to 1.10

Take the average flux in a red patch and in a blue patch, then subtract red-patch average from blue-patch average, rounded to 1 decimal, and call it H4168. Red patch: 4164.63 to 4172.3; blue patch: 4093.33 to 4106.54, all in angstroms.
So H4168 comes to -0.6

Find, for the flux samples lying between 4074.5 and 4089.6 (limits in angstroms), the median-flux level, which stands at 7.3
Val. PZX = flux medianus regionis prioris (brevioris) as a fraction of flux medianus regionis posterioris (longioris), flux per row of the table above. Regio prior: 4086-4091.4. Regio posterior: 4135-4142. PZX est 1.14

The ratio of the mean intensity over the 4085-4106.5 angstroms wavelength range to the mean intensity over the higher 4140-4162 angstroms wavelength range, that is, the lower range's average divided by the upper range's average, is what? 1.07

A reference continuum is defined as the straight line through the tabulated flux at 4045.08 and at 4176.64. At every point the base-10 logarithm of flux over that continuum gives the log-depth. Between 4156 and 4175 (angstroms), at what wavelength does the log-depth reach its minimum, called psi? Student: 4157.45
